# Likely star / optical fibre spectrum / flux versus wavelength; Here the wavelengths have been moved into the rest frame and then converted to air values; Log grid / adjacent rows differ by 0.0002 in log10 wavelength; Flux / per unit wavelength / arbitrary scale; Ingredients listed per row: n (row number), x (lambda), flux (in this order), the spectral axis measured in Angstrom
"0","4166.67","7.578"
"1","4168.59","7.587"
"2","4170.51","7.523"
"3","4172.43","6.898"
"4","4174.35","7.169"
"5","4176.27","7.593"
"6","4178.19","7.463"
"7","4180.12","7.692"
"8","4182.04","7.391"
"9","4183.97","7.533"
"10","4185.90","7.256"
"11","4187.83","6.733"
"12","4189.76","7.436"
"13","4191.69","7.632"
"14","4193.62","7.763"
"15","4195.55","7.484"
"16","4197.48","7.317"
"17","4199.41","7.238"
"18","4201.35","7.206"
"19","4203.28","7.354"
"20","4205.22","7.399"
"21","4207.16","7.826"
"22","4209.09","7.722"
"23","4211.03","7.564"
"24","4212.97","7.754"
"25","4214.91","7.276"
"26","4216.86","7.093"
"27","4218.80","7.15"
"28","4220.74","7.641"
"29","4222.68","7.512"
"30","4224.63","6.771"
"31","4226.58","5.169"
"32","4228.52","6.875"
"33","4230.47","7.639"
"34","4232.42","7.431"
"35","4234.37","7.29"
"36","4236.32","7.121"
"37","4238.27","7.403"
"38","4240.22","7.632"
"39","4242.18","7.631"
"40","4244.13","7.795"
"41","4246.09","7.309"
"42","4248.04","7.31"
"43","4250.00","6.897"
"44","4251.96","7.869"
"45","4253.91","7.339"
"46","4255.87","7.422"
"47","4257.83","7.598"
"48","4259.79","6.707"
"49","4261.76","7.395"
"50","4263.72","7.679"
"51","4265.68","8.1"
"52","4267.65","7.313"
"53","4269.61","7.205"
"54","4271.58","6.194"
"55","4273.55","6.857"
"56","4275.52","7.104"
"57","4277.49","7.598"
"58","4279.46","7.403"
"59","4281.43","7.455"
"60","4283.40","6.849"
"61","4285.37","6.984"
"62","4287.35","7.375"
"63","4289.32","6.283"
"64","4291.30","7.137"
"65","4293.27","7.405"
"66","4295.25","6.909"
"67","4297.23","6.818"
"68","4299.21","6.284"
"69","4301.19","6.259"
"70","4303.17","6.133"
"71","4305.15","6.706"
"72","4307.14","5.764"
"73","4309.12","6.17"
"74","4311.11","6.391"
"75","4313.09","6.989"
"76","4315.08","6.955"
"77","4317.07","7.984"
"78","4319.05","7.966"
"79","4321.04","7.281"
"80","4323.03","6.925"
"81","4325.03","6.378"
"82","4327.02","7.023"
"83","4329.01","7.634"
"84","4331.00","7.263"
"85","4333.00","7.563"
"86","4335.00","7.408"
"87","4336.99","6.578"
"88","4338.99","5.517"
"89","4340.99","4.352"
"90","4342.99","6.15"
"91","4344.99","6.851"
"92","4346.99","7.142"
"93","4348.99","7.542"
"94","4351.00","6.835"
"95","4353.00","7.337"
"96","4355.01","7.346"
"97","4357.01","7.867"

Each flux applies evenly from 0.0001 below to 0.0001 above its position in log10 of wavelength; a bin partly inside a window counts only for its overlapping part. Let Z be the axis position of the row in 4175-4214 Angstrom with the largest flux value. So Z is 4207.16 Angstrom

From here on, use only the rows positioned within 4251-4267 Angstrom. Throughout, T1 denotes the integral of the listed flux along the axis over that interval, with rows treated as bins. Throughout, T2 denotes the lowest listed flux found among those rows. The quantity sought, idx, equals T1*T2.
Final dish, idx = 806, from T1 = 120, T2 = 6.707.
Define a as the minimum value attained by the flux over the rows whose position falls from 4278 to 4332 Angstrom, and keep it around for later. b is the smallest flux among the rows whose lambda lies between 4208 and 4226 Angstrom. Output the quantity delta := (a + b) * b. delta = 85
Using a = 5.764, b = 6.771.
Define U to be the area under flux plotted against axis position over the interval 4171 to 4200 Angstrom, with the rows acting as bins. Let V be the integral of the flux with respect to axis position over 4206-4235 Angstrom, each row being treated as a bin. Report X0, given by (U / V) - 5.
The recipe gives -3.98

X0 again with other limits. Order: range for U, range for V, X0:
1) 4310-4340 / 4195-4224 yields -4.02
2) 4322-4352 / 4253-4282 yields -4.04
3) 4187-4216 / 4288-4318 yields -3.92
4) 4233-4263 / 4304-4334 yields -3.94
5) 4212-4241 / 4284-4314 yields -3.95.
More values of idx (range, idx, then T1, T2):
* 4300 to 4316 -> 592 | 103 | 5.764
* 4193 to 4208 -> 804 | 112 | 7.206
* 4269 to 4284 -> 658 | 106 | 6.194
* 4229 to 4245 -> 851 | 120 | 7.121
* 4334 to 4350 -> 449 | 103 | 4.352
